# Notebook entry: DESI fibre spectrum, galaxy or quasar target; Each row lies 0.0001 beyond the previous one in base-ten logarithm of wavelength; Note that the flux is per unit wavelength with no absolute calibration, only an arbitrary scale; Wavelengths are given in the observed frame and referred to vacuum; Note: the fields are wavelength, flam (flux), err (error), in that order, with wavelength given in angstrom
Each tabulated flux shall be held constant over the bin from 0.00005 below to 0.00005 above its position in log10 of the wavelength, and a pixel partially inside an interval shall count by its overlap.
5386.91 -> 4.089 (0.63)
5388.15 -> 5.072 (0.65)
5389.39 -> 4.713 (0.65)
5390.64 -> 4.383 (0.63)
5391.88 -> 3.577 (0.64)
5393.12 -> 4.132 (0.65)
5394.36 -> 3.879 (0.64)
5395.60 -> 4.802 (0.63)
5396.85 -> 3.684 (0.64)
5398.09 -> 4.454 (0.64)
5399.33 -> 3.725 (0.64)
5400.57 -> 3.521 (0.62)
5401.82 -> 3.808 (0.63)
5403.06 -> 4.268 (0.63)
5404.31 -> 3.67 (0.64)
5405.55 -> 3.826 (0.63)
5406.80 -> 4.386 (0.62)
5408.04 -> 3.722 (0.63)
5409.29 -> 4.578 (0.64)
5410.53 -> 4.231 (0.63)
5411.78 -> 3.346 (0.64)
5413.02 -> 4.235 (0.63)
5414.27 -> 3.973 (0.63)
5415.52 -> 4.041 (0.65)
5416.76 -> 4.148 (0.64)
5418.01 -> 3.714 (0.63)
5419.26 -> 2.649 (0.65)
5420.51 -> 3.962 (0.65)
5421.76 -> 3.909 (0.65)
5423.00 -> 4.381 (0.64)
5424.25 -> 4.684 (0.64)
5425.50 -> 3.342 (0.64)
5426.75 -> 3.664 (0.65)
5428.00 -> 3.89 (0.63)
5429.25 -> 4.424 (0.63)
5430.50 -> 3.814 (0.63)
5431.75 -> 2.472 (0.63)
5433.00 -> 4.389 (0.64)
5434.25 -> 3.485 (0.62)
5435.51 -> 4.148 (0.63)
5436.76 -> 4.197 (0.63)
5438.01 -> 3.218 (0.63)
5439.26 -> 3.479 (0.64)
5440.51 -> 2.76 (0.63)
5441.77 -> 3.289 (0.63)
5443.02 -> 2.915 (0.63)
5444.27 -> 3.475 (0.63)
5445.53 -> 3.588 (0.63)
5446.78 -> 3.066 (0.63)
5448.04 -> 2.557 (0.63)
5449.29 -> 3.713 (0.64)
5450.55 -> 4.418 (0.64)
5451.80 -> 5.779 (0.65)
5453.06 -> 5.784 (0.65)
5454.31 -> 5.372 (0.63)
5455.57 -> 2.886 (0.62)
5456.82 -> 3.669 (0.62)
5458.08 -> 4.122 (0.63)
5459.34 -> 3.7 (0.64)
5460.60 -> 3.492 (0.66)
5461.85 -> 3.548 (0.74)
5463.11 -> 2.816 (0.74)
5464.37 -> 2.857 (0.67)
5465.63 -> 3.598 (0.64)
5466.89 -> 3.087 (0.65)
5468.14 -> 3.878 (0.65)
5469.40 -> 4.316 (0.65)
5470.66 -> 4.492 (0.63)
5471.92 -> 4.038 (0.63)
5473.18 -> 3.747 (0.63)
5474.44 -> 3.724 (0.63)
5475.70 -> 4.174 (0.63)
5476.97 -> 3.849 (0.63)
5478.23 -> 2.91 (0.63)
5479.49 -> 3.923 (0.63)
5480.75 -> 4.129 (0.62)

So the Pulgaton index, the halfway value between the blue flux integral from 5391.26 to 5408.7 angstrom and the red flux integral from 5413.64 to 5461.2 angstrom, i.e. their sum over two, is 125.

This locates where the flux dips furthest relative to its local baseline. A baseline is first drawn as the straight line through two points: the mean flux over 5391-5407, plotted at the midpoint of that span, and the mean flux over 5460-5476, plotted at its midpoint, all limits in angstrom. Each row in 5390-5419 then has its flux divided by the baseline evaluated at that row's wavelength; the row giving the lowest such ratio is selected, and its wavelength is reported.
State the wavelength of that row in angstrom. 5411.78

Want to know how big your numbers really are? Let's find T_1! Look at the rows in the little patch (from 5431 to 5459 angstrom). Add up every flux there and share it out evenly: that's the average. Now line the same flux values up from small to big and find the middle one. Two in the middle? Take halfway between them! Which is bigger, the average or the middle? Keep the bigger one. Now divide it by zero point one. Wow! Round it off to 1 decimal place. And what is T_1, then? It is 37.6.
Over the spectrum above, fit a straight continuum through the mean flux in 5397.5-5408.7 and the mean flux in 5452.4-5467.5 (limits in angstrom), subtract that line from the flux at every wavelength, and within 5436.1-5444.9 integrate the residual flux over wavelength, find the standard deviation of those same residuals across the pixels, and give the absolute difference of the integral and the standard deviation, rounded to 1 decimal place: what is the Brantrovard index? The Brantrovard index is 4.6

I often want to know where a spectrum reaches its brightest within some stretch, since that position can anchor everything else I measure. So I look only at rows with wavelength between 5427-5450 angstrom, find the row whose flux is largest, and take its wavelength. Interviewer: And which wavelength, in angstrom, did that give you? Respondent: 5429.25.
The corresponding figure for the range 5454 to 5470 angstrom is 5454.31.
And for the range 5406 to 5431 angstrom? 5424.25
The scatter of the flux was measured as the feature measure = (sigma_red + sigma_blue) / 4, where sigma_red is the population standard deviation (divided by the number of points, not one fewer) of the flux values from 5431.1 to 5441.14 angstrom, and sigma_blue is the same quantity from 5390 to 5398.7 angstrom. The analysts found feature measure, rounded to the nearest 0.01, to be 0.27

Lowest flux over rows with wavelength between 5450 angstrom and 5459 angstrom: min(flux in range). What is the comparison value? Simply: 2.886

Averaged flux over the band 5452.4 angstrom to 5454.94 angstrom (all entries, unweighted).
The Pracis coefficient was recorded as 5.58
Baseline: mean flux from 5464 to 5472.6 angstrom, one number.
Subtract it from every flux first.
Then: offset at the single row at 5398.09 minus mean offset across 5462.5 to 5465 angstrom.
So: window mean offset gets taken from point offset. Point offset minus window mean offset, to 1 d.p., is 1.6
